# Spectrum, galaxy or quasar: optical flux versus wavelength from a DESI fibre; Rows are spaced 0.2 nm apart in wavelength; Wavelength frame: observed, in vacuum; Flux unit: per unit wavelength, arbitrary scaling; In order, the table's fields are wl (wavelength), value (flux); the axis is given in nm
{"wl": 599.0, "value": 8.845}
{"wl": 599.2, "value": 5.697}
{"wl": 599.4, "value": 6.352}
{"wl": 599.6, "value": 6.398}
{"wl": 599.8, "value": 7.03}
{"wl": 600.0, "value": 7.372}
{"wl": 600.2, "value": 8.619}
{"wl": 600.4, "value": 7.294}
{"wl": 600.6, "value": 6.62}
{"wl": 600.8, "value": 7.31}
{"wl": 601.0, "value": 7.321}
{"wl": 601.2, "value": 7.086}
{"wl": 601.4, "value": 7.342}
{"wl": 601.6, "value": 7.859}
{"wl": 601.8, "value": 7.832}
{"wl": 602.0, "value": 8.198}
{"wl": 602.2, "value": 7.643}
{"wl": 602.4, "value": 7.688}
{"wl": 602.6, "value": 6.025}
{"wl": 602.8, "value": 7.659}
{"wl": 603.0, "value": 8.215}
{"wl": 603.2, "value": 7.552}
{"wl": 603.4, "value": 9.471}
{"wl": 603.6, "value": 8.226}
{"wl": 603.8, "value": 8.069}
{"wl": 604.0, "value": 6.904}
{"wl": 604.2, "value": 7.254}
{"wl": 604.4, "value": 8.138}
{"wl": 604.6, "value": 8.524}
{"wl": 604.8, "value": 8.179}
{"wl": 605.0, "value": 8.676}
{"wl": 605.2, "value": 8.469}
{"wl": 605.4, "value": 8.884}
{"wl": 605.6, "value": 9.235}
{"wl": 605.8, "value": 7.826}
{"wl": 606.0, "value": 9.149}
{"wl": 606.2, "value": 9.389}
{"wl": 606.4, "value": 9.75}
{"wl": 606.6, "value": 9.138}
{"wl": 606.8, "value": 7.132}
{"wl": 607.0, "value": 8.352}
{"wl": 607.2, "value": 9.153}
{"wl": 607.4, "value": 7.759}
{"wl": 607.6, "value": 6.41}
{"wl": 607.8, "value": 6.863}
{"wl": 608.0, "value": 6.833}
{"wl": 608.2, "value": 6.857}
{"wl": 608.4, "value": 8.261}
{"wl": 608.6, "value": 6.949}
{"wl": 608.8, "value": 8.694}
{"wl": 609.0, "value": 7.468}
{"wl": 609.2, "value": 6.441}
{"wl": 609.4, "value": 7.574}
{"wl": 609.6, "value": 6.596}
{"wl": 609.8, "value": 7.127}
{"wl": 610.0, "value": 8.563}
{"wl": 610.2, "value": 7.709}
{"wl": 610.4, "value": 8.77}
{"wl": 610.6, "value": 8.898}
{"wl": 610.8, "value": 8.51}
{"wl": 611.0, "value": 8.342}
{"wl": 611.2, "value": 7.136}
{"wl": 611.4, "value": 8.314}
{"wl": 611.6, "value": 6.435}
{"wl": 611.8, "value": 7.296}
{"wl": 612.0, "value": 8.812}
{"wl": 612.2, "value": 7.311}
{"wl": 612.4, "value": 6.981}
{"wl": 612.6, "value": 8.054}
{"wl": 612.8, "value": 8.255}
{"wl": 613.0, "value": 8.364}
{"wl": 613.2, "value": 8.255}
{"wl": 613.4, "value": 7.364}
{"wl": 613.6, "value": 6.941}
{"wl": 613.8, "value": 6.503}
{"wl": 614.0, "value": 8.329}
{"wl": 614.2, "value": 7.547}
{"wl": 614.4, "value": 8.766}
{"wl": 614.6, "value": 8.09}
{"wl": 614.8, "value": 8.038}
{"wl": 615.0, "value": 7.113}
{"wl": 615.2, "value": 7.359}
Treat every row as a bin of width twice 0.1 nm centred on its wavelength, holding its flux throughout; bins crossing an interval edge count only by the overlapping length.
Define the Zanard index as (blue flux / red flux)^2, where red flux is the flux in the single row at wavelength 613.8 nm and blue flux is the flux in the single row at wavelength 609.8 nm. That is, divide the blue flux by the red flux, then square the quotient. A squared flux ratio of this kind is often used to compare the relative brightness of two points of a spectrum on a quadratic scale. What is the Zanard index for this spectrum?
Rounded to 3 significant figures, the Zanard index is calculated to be 1.20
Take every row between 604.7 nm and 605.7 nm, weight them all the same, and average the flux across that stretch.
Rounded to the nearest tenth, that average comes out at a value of 8.7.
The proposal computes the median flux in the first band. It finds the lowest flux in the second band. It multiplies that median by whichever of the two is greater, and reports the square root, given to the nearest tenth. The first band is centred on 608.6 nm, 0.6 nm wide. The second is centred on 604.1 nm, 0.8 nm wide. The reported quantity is 8.3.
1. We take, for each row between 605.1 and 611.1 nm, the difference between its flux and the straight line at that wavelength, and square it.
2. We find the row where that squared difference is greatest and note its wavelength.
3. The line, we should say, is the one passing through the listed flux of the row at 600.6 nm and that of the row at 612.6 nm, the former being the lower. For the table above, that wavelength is 606.4 nm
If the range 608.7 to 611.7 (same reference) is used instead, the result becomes 611.6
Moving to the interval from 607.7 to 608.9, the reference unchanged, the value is 608.8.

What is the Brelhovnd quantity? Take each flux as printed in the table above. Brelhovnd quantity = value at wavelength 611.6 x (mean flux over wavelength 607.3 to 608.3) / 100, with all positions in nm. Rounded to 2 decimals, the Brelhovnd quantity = 0.45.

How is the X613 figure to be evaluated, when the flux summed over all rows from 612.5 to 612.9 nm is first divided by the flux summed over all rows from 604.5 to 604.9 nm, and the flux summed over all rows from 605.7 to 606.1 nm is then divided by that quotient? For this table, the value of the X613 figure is 17.4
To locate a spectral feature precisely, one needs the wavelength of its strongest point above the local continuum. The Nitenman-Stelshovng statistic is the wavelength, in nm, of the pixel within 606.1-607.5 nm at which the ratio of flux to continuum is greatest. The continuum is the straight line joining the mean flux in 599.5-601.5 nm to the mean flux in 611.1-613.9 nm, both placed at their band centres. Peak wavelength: 606.4 nm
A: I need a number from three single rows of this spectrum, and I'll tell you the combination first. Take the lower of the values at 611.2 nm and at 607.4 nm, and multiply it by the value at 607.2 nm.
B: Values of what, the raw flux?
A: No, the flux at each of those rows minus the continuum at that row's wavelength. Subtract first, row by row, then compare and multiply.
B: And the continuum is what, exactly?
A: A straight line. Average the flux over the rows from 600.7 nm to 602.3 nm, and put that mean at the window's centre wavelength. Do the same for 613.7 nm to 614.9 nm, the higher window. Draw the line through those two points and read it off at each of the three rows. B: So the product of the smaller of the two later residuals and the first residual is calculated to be -0.97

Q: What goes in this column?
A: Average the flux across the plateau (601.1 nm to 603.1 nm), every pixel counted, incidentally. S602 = 7.6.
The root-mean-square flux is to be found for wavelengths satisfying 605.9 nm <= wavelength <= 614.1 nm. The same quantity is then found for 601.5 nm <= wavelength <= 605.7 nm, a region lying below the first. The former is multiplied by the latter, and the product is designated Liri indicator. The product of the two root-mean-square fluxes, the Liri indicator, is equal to 64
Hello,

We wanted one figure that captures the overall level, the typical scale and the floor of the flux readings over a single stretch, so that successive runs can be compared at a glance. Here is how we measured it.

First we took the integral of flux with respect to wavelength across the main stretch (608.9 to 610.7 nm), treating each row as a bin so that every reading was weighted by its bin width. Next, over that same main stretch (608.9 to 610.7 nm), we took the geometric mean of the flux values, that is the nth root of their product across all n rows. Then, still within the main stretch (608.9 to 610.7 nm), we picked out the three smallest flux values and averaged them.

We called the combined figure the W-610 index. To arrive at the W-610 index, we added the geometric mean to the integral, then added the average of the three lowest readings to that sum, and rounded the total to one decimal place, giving 28.2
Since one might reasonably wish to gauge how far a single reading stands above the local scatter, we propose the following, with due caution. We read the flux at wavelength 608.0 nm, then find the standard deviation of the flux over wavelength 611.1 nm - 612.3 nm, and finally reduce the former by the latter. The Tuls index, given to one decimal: 6.0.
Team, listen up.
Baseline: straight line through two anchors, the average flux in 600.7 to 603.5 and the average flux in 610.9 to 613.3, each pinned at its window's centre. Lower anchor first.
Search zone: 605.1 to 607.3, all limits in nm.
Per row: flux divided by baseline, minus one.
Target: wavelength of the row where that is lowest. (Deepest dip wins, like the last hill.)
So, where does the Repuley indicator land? 606.8 nm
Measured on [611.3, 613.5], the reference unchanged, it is 611.6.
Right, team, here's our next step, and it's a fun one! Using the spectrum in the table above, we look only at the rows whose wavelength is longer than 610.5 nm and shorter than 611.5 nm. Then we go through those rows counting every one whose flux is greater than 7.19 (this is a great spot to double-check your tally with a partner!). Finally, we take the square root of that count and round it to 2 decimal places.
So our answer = 2.00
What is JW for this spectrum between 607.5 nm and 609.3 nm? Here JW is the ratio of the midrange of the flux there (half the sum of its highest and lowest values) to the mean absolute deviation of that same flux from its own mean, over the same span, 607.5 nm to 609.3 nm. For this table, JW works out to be 12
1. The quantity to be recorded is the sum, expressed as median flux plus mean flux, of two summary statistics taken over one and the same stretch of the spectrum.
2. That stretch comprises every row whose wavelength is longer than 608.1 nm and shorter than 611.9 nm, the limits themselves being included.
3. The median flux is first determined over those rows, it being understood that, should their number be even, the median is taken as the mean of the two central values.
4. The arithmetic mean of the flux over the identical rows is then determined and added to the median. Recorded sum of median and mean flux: 15.3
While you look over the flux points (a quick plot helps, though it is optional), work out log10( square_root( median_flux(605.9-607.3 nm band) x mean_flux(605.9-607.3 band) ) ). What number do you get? 0.95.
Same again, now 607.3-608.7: 0.84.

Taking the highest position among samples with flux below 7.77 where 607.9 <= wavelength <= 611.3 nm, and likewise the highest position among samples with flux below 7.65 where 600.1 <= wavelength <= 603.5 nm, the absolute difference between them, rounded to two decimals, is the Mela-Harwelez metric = 8.00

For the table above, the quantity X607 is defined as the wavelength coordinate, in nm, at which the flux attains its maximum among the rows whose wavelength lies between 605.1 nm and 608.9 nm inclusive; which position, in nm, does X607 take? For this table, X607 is 606.4 nm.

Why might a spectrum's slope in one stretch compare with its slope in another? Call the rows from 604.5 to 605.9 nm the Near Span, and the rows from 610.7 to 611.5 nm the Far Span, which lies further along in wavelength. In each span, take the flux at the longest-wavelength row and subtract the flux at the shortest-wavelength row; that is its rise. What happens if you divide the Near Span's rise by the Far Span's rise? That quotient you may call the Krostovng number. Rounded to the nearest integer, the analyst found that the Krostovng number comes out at 4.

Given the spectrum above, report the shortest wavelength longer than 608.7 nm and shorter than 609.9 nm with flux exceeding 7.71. 608.8 nm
